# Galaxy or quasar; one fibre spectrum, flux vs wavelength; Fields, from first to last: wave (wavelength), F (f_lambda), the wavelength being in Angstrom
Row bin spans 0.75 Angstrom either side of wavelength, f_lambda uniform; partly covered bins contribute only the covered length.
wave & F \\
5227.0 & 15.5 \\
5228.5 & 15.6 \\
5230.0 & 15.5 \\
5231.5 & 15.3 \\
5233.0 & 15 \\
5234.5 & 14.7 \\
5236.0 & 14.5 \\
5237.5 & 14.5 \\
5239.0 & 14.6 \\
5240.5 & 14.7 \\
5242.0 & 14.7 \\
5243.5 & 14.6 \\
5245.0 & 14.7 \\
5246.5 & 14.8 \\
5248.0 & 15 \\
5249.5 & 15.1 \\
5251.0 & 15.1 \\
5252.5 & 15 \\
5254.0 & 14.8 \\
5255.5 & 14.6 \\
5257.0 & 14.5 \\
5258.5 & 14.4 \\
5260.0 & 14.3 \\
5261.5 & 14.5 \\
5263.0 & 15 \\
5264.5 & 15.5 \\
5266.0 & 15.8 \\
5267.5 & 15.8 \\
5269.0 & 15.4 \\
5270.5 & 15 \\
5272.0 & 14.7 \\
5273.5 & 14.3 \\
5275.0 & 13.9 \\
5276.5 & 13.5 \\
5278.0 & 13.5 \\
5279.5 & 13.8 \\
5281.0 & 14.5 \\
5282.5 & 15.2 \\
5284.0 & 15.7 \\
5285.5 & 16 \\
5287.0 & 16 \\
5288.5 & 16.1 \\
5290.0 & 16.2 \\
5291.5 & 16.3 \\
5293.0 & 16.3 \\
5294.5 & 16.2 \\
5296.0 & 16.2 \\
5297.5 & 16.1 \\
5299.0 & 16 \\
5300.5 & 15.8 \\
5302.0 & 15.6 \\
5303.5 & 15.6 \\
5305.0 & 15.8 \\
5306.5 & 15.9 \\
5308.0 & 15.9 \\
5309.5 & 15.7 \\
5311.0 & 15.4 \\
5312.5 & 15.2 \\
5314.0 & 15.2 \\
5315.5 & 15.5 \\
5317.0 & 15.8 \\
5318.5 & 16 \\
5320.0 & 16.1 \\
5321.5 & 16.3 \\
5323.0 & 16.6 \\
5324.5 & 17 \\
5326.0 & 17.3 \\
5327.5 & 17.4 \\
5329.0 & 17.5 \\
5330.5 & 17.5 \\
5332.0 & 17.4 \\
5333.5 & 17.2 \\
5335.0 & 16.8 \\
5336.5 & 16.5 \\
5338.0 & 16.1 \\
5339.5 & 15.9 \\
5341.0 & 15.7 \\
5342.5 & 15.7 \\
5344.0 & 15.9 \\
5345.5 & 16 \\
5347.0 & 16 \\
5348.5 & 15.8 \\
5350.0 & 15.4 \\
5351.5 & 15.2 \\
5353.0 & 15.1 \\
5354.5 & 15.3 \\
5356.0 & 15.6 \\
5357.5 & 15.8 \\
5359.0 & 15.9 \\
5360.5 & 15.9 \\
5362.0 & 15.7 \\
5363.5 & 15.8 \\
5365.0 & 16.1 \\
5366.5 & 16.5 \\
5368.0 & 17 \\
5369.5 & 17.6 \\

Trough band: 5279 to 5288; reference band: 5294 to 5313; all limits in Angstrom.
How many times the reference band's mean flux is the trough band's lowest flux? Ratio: 0.873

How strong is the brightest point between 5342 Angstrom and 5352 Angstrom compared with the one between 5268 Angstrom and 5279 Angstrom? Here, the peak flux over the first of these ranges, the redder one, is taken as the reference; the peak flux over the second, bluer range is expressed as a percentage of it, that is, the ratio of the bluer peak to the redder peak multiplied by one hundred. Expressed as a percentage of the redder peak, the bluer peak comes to 96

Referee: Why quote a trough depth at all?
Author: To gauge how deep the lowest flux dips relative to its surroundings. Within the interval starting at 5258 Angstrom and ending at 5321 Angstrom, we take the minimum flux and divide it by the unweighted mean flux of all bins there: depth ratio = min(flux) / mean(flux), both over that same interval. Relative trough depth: 0.878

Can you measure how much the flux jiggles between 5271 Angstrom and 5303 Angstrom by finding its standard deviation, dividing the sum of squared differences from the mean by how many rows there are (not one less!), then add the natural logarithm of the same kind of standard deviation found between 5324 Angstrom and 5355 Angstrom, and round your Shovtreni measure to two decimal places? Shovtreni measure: 0.78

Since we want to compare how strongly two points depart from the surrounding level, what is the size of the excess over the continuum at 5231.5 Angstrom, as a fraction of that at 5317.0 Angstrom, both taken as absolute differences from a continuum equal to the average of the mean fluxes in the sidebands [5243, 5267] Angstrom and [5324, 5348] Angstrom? 7.0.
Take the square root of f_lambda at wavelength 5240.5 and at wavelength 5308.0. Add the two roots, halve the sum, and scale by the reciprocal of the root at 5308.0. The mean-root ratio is 0.98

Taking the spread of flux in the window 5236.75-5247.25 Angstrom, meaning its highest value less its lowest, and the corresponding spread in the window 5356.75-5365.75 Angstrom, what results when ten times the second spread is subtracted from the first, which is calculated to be -3.7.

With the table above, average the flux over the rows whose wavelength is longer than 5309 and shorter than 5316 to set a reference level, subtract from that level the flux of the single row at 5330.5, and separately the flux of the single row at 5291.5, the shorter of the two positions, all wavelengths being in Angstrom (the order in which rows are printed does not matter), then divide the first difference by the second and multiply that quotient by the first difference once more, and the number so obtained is -4.9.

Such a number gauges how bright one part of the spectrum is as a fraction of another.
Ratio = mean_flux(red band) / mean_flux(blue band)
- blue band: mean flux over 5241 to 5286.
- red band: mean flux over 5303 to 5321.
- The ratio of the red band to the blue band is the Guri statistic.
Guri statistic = 1.06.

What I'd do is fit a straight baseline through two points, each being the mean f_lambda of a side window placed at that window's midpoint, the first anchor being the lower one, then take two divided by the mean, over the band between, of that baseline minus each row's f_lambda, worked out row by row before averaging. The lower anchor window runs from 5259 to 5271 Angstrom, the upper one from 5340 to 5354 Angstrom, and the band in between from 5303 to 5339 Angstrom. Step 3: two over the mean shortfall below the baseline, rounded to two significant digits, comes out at -2.4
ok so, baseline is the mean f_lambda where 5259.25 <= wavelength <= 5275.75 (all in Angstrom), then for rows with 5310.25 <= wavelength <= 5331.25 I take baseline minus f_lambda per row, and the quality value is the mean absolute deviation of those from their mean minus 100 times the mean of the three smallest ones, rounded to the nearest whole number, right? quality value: 255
